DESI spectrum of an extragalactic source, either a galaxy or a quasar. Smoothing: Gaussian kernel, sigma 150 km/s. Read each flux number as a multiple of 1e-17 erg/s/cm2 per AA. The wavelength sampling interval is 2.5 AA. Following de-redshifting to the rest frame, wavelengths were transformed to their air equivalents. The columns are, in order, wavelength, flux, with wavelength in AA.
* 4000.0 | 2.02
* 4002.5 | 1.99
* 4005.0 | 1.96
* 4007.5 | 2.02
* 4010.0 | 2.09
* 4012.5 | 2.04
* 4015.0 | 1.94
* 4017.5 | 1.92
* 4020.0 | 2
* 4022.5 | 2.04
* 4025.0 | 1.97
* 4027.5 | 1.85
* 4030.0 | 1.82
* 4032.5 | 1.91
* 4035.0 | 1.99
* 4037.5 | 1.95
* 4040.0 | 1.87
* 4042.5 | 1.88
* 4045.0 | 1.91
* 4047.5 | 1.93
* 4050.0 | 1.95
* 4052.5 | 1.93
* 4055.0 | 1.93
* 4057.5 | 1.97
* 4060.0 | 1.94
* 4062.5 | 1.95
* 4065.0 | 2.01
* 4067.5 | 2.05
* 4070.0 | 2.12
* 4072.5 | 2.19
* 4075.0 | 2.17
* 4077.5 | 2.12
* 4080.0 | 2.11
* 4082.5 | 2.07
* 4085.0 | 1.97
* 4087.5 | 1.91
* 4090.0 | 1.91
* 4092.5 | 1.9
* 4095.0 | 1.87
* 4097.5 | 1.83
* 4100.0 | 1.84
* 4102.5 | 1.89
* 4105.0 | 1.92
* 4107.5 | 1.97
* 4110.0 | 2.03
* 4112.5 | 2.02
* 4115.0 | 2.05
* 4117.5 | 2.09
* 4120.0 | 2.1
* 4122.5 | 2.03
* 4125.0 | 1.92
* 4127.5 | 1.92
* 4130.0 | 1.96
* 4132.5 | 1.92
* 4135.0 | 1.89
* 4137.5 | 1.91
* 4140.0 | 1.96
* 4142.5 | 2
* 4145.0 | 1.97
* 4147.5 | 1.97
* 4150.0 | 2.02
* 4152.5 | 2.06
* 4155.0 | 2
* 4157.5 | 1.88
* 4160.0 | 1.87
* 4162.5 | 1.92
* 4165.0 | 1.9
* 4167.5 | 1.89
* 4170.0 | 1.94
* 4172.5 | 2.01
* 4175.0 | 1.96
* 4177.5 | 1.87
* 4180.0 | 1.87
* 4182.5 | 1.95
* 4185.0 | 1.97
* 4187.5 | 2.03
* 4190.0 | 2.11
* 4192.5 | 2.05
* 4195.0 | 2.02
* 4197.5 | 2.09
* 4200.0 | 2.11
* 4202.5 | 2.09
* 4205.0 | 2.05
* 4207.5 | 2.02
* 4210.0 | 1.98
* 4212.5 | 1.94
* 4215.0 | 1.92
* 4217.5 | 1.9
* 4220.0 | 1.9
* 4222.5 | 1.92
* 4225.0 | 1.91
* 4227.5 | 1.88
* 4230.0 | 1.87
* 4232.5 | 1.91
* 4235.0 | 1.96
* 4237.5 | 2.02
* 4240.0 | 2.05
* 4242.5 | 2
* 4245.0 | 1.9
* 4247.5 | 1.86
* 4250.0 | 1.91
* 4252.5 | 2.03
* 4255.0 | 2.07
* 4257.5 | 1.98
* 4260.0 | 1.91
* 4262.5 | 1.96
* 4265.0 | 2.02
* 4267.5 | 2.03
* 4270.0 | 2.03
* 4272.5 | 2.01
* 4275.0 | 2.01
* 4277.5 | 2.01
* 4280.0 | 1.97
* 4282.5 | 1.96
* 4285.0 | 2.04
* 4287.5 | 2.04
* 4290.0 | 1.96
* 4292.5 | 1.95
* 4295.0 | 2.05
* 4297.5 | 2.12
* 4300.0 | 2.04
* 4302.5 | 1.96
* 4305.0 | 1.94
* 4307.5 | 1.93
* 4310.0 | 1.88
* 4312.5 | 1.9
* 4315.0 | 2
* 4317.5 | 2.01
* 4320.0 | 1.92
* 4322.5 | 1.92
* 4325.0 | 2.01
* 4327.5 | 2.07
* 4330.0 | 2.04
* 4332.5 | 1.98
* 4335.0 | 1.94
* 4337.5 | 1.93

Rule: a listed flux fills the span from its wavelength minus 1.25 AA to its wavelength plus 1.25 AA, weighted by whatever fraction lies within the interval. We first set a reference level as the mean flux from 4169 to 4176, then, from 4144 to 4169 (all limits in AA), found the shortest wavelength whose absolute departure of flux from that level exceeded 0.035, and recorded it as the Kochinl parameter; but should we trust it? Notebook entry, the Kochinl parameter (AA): 4150.0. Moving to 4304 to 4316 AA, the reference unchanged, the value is 4307.5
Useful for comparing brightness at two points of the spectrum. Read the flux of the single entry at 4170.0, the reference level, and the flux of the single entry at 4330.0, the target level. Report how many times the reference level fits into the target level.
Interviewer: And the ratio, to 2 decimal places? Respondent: 1.05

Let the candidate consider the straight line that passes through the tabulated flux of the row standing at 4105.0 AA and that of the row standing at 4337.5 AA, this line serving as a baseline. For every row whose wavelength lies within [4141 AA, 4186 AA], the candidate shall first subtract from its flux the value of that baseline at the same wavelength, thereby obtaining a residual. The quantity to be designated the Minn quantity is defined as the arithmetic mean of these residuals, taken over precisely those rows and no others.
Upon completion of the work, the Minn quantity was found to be 0.025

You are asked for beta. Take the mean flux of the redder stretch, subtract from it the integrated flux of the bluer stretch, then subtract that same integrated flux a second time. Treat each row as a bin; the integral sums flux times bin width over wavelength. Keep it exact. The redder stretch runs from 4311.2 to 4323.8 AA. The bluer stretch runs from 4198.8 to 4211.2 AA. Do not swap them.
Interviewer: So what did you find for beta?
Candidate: -49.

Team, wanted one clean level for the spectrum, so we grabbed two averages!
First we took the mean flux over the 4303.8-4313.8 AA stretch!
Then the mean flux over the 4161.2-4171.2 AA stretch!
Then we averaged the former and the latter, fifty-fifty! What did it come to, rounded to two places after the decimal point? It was 1.91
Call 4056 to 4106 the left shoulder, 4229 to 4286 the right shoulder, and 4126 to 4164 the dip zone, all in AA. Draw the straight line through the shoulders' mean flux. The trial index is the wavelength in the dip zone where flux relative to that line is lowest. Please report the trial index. 4160.0 AA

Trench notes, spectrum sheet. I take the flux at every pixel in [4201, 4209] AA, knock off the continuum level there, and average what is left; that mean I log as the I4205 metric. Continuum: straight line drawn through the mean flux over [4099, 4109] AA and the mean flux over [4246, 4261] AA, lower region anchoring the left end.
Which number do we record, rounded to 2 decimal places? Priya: 0.11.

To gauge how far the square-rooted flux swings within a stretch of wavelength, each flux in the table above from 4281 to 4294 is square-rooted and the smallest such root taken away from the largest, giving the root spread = 0.03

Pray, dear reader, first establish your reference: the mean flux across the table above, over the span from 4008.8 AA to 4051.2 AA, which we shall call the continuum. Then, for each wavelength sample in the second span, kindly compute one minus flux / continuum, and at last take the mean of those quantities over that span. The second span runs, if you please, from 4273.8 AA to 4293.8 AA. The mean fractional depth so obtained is -0.025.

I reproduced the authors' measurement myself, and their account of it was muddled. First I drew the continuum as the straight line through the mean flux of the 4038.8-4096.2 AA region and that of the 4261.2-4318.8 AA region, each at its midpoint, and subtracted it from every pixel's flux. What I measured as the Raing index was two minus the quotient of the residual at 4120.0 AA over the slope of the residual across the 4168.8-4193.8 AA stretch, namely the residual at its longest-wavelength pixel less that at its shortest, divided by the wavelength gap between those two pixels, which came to -21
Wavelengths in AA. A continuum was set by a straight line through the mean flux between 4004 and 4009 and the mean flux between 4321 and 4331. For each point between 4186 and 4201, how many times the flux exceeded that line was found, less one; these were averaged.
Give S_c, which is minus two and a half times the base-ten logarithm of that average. 3.7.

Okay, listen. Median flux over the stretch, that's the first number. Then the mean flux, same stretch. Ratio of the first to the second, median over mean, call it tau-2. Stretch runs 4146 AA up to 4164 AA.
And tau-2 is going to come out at 1.01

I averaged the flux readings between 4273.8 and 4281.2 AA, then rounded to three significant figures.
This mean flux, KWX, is 2.00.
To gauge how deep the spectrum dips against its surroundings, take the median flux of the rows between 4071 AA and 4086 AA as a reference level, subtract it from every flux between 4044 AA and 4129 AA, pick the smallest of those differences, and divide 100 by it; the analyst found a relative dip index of -351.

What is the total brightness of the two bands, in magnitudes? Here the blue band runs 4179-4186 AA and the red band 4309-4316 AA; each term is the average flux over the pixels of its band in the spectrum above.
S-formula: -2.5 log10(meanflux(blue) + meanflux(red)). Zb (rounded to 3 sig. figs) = -1.47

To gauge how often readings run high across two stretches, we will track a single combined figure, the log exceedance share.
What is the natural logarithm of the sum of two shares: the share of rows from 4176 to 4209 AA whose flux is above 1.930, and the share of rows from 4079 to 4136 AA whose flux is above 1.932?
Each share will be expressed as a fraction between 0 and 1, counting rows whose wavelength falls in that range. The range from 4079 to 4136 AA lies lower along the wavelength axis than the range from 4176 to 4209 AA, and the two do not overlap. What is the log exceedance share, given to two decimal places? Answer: 0.28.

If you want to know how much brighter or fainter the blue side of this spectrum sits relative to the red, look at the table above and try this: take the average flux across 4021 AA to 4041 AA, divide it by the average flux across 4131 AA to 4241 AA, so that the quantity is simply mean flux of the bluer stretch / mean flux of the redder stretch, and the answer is 0.98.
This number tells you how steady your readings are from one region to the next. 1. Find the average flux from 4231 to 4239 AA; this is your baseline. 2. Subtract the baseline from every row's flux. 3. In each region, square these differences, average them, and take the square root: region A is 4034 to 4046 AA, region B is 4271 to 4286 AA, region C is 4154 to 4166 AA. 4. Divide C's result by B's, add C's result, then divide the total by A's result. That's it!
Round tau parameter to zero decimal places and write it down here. 25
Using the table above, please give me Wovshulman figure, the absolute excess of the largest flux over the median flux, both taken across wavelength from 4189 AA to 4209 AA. 0.04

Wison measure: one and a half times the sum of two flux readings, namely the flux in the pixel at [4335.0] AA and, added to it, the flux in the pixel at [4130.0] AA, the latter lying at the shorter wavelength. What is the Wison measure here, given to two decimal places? 5.85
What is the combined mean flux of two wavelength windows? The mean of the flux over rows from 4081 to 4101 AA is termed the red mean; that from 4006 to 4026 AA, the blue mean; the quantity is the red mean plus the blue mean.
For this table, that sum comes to 3.92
